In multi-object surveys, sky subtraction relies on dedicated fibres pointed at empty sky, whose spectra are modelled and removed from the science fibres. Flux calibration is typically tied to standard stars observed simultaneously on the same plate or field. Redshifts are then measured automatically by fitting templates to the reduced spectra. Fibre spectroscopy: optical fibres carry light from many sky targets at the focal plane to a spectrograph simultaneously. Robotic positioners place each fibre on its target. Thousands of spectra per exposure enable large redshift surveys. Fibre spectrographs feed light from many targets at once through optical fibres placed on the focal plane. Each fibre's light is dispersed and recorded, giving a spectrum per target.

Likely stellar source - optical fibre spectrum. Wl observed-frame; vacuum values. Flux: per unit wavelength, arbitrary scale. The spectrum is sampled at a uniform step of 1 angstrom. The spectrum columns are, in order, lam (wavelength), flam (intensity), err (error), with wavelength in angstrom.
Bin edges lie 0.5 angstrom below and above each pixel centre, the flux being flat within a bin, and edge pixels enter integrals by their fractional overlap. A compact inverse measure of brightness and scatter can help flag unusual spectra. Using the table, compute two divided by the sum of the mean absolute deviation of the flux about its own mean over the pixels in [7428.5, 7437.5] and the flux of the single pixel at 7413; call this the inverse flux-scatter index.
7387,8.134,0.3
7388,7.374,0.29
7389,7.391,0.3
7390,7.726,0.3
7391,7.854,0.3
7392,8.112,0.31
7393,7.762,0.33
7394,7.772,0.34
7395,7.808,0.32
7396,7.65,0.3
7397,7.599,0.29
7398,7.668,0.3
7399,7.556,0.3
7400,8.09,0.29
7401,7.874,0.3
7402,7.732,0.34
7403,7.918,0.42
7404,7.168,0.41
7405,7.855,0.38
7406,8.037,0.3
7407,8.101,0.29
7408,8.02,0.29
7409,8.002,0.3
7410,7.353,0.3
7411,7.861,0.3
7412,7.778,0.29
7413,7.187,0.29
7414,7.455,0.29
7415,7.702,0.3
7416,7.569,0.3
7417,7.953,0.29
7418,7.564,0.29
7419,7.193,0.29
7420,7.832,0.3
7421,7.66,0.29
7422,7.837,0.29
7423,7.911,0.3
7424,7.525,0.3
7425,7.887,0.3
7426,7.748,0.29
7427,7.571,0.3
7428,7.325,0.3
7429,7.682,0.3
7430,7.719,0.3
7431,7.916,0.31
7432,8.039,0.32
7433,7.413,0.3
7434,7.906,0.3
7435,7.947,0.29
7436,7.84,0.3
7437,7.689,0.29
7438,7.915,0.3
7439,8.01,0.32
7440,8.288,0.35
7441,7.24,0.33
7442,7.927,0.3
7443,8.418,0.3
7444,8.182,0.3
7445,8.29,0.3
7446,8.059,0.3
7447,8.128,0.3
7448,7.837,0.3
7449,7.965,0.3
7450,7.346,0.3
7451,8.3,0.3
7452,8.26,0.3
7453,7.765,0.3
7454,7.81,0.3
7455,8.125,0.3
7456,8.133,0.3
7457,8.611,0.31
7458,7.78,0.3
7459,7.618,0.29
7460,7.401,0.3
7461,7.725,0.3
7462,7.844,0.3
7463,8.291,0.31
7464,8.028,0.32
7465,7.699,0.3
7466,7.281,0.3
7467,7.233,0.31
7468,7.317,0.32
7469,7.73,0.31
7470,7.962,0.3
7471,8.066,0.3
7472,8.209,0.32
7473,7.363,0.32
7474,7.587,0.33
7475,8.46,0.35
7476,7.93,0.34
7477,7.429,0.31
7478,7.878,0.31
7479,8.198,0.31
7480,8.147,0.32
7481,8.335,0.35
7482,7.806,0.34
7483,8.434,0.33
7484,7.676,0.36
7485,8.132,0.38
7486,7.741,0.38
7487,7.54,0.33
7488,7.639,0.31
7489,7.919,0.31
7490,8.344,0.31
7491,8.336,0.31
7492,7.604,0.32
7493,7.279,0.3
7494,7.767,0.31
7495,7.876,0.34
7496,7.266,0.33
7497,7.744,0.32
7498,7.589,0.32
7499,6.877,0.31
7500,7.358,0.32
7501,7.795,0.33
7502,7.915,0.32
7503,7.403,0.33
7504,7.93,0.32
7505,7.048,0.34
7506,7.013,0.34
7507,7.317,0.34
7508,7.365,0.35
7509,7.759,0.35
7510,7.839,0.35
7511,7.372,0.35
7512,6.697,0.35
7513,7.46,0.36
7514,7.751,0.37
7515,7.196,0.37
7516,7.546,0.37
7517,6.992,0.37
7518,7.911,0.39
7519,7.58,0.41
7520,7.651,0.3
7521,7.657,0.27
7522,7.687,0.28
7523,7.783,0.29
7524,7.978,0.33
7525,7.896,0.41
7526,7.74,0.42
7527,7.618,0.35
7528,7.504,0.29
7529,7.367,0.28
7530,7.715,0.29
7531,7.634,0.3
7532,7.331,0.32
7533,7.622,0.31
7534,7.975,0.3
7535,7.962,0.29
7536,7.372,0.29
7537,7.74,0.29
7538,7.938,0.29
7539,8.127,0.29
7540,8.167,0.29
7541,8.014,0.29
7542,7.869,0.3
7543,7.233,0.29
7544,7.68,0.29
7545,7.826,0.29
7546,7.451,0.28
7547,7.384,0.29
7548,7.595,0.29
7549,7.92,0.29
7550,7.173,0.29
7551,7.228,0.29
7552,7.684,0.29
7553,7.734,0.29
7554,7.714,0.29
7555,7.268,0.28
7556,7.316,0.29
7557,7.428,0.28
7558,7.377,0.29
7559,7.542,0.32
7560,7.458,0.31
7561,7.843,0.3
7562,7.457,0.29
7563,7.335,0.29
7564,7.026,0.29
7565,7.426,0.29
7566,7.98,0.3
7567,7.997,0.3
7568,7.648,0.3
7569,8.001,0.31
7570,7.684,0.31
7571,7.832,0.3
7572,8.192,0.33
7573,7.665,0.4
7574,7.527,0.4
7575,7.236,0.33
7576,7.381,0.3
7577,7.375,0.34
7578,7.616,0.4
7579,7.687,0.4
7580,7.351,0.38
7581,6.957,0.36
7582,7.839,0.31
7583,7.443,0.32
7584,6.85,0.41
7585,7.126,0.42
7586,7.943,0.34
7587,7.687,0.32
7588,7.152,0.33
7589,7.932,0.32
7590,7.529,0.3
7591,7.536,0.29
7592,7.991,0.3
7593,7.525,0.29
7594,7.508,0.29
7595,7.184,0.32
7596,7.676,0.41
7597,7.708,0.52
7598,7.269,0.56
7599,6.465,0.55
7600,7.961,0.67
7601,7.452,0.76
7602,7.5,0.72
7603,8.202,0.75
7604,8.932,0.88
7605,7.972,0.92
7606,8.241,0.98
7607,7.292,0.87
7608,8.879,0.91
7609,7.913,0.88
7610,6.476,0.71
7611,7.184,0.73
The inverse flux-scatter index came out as 0.273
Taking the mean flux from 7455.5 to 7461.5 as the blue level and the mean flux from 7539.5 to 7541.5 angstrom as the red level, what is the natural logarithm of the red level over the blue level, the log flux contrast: 0.03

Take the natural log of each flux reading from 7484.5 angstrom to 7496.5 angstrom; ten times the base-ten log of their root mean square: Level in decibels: 3.12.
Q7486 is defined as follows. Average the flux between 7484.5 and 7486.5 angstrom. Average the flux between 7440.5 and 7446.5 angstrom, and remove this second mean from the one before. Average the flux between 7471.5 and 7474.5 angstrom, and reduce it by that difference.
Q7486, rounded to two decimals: 7.80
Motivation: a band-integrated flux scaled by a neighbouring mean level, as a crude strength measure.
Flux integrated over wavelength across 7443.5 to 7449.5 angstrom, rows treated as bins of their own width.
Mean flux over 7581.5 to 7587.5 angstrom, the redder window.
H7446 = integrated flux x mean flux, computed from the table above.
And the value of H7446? 363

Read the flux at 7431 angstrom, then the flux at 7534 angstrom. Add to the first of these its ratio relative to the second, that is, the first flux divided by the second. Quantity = 8.9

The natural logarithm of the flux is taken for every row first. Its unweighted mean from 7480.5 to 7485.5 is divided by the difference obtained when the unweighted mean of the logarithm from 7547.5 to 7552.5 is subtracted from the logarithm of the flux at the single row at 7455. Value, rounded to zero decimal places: 27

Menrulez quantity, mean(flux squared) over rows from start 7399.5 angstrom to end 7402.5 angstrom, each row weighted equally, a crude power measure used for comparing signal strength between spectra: 62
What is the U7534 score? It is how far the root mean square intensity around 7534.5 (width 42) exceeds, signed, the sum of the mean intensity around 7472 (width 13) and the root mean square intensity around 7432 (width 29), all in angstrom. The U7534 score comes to -7.89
